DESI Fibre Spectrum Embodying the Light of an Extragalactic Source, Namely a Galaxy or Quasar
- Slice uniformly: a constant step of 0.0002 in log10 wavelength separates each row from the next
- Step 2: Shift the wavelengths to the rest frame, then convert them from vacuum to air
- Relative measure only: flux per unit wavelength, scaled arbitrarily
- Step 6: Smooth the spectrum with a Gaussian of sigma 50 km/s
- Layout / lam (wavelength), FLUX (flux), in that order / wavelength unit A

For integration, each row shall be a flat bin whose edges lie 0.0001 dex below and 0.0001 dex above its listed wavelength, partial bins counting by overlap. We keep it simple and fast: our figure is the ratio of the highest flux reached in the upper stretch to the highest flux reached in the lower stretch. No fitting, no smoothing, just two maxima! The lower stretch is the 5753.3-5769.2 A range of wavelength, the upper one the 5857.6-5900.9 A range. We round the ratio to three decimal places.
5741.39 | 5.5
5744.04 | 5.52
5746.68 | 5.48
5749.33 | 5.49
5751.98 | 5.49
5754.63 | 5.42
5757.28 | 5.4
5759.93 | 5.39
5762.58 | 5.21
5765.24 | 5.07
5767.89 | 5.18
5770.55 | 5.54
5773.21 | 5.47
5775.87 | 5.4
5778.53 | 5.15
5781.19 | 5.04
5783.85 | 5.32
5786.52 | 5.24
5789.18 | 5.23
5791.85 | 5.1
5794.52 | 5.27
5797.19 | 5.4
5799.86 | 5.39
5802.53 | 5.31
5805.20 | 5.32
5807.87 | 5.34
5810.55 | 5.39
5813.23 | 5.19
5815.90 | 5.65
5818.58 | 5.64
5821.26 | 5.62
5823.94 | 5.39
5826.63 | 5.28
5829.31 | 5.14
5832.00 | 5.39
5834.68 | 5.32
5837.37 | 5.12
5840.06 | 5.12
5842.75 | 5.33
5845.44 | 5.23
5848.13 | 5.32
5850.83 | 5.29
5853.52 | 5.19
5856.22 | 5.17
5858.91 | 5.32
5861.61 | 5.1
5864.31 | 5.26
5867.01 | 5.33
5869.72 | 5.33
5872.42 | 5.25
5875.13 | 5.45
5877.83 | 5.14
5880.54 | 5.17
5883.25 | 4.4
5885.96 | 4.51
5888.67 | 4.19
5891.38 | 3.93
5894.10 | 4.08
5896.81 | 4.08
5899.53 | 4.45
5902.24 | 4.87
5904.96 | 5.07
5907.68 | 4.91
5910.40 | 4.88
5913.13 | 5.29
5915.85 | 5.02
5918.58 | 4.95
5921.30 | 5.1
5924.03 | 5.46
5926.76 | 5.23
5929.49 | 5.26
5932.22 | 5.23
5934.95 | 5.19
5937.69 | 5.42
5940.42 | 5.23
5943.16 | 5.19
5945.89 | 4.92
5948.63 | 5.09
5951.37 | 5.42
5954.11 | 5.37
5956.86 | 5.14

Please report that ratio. 1.006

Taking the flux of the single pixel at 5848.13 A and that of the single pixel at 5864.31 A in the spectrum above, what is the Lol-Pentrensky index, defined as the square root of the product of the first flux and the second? 5.29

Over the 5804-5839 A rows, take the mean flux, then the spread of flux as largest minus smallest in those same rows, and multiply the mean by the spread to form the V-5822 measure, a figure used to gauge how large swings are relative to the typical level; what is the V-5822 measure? 2.8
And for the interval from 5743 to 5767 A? 2.4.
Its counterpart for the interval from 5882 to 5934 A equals 7.3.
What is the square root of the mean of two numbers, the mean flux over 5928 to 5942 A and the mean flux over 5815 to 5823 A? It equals 2.33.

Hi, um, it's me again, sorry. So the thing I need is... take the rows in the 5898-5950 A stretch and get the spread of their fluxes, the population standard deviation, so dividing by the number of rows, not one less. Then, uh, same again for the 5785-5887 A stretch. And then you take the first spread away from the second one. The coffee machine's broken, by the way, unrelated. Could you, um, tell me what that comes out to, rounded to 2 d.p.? 0.00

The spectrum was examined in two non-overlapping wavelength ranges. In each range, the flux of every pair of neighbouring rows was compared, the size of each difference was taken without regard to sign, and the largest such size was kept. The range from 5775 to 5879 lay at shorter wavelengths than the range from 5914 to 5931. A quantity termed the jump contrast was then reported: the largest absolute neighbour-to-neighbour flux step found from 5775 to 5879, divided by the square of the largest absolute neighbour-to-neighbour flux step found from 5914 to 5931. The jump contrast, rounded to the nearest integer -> 4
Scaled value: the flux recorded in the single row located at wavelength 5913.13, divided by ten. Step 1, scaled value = 0.529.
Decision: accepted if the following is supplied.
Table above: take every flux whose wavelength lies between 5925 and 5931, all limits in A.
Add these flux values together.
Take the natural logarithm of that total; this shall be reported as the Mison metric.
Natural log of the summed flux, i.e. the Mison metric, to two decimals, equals 2.35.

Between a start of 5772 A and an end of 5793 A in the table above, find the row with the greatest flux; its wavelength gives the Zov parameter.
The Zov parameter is 5773.21 A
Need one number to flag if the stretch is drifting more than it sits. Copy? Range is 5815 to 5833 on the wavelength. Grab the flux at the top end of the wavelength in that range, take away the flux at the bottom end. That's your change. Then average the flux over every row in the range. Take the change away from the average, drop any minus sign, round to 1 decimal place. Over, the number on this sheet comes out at 5.7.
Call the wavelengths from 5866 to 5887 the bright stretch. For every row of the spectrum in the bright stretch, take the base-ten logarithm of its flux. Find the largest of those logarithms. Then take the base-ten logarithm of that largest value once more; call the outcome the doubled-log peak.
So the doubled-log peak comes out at -0.133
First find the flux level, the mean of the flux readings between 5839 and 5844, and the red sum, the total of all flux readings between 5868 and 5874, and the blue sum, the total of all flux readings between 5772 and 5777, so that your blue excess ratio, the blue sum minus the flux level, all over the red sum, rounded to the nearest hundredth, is 0.53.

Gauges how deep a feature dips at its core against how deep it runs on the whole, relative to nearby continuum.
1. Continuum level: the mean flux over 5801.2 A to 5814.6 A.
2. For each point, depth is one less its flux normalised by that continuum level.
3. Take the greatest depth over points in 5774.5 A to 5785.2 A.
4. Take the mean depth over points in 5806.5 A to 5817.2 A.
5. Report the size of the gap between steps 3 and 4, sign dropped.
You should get 0.07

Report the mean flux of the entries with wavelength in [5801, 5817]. 5.37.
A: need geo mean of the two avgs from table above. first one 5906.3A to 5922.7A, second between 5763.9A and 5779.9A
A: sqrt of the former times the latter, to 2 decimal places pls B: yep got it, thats 5.16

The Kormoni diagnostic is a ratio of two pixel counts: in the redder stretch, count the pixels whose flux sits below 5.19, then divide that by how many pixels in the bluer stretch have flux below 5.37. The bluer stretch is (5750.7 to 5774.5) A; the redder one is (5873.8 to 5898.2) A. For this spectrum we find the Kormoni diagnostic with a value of 2.67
